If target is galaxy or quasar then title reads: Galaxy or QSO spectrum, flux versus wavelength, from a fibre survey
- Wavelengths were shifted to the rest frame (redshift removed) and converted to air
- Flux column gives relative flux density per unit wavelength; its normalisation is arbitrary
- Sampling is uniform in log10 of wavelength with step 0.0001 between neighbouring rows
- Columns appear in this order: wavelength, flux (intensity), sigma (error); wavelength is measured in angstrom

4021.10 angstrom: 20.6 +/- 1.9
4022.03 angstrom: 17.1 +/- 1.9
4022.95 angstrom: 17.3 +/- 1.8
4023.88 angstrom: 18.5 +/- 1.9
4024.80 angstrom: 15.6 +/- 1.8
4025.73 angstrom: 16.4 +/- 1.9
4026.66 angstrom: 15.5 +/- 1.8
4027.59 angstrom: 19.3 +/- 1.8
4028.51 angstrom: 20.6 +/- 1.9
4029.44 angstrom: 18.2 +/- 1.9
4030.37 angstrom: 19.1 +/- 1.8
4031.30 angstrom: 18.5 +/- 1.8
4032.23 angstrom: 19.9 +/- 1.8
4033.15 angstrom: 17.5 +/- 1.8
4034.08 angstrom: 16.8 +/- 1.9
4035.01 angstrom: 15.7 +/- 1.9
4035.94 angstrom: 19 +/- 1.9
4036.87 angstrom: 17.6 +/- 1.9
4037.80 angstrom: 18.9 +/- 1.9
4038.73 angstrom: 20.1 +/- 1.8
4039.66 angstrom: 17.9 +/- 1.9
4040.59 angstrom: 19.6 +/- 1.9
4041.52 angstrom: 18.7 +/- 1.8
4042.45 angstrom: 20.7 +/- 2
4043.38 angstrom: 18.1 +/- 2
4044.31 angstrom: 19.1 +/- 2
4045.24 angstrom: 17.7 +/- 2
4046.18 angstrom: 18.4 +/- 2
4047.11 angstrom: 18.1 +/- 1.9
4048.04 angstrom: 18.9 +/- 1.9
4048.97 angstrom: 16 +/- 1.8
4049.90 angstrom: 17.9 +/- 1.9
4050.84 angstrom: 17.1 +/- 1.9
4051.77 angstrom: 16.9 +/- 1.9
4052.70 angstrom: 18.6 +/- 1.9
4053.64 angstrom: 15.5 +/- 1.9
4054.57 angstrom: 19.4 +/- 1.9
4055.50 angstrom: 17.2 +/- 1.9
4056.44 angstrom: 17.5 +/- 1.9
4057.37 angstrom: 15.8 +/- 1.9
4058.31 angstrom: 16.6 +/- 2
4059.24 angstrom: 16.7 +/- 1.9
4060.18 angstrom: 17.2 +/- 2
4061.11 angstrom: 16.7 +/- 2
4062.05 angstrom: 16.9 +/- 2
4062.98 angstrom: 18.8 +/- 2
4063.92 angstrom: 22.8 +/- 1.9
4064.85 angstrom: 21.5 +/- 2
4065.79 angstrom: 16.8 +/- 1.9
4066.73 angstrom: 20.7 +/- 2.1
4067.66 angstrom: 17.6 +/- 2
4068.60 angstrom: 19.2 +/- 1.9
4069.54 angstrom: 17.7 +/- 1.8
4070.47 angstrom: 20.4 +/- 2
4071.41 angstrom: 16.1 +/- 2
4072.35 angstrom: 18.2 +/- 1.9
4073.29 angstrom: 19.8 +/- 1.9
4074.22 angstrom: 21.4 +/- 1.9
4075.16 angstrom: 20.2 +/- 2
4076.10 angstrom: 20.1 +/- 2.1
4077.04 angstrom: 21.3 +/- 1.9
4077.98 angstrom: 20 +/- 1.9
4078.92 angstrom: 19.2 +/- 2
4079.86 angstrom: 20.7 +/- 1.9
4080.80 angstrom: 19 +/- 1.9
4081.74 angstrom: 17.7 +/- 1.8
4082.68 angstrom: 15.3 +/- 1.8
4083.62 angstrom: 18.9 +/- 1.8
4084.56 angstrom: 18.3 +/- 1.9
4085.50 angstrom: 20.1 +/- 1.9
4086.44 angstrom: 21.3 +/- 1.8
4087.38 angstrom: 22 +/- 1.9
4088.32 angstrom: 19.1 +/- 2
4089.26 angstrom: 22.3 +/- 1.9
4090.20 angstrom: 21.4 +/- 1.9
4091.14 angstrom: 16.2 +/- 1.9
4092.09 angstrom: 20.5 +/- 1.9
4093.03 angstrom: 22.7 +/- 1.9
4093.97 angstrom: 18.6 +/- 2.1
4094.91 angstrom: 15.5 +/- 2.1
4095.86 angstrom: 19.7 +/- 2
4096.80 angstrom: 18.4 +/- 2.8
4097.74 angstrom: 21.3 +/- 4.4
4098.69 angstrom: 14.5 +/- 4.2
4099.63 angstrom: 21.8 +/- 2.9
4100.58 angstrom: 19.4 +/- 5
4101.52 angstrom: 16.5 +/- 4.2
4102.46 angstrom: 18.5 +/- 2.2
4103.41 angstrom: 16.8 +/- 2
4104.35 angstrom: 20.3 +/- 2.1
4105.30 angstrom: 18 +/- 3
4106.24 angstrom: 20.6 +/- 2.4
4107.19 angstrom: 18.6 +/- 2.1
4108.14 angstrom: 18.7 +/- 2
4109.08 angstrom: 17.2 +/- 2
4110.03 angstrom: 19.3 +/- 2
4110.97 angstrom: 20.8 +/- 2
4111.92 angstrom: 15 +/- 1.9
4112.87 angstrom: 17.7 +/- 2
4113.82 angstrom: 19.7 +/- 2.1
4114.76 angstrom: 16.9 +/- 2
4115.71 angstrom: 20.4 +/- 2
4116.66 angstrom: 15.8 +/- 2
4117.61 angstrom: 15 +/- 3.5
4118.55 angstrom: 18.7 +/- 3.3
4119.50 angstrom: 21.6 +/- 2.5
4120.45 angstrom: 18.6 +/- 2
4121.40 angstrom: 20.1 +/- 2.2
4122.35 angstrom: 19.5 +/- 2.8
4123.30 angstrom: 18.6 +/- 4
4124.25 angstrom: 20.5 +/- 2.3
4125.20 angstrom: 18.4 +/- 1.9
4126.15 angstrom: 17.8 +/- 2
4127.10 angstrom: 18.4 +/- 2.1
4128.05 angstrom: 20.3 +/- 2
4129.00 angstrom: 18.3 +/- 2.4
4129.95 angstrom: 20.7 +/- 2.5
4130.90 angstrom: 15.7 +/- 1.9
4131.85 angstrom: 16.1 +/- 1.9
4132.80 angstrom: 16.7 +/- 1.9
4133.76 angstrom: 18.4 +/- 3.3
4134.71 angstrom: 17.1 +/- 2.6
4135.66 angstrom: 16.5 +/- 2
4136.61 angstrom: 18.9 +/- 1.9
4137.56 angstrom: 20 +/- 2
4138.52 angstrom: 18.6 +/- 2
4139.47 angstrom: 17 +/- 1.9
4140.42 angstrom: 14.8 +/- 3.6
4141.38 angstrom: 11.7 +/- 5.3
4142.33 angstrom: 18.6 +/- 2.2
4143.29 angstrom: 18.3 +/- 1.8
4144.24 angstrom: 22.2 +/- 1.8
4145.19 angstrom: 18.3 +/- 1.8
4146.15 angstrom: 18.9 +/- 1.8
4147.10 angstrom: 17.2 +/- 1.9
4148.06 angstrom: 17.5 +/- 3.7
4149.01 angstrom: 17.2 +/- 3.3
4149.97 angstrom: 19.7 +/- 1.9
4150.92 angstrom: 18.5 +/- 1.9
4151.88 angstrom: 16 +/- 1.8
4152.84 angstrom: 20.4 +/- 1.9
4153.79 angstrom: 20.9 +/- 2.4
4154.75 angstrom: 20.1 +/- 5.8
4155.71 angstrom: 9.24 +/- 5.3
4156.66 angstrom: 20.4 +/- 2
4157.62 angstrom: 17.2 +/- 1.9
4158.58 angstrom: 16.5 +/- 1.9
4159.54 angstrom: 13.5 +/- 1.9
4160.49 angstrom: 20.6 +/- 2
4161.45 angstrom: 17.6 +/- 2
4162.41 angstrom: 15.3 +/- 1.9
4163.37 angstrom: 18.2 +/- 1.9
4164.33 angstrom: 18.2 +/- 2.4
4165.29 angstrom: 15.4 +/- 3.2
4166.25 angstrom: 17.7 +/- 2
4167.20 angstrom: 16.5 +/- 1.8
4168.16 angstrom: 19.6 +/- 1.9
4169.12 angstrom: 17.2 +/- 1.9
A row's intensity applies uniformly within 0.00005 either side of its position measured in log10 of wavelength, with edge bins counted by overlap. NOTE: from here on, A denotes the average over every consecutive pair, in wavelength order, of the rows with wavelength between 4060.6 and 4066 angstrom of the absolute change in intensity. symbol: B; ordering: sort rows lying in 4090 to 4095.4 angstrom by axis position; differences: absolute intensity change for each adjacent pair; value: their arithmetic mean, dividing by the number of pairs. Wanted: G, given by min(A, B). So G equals 2.4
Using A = 2.4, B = 3.8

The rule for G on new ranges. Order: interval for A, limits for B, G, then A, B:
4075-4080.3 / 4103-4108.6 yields 1.0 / 1.0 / 2.1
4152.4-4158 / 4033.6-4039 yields 1.7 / 5.3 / 1.7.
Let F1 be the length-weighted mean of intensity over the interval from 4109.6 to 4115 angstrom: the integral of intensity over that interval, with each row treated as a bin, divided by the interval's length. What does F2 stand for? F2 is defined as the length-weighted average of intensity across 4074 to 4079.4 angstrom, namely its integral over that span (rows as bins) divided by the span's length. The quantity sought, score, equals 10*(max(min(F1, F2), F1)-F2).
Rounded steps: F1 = 18.3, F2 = 20.3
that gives -20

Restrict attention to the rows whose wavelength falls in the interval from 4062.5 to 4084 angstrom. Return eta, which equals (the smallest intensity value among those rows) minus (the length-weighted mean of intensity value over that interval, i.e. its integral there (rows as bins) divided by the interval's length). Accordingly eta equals -4.0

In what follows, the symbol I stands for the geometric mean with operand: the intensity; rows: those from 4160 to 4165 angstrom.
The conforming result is 17.9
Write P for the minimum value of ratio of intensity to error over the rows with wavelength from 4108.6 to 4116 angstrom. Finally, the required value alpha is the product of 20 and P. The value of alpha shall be 158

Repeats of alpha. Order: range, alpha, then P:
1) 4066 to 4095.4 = 148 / 7.4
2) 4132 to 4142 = 44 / 2.2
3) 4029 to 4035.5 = 165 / 8.3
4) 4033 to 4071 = 163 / 8.2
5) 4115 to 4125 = 86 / 4.3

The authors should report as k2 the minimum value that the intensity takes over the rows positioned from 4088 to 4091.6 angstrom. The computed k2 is 16.2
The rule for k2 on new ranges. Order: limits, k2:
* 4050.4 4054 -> 15.5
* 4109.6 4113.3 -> 15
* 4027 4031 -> 18.2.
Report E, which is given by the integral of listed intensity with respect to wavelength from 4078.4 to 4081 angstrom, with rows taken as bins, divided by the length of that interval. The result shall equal 19.7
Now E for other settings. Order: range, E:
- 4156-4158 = 18.0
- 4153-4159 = 17.6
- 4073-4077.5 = 20.6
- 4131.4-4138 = 17.7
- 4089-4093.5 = 20.5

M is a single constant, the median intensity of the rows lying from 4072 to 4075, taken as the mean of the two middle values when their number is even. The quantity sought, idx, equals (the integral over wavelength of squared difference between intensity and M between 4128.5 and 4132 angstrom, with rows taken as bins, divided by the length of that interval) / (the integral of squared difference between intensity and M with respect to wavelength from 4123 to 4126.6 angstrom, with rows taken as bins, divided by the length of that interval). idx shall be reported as 4.0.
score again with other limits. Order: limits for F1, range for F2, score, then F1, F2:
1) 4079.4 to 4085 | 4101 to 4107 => -2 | 18.3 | 18.5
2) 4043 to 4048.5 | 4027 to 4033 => -7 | 18.4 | 19.1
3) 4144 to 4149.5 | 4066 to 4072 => -1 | 18.4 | 18.5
